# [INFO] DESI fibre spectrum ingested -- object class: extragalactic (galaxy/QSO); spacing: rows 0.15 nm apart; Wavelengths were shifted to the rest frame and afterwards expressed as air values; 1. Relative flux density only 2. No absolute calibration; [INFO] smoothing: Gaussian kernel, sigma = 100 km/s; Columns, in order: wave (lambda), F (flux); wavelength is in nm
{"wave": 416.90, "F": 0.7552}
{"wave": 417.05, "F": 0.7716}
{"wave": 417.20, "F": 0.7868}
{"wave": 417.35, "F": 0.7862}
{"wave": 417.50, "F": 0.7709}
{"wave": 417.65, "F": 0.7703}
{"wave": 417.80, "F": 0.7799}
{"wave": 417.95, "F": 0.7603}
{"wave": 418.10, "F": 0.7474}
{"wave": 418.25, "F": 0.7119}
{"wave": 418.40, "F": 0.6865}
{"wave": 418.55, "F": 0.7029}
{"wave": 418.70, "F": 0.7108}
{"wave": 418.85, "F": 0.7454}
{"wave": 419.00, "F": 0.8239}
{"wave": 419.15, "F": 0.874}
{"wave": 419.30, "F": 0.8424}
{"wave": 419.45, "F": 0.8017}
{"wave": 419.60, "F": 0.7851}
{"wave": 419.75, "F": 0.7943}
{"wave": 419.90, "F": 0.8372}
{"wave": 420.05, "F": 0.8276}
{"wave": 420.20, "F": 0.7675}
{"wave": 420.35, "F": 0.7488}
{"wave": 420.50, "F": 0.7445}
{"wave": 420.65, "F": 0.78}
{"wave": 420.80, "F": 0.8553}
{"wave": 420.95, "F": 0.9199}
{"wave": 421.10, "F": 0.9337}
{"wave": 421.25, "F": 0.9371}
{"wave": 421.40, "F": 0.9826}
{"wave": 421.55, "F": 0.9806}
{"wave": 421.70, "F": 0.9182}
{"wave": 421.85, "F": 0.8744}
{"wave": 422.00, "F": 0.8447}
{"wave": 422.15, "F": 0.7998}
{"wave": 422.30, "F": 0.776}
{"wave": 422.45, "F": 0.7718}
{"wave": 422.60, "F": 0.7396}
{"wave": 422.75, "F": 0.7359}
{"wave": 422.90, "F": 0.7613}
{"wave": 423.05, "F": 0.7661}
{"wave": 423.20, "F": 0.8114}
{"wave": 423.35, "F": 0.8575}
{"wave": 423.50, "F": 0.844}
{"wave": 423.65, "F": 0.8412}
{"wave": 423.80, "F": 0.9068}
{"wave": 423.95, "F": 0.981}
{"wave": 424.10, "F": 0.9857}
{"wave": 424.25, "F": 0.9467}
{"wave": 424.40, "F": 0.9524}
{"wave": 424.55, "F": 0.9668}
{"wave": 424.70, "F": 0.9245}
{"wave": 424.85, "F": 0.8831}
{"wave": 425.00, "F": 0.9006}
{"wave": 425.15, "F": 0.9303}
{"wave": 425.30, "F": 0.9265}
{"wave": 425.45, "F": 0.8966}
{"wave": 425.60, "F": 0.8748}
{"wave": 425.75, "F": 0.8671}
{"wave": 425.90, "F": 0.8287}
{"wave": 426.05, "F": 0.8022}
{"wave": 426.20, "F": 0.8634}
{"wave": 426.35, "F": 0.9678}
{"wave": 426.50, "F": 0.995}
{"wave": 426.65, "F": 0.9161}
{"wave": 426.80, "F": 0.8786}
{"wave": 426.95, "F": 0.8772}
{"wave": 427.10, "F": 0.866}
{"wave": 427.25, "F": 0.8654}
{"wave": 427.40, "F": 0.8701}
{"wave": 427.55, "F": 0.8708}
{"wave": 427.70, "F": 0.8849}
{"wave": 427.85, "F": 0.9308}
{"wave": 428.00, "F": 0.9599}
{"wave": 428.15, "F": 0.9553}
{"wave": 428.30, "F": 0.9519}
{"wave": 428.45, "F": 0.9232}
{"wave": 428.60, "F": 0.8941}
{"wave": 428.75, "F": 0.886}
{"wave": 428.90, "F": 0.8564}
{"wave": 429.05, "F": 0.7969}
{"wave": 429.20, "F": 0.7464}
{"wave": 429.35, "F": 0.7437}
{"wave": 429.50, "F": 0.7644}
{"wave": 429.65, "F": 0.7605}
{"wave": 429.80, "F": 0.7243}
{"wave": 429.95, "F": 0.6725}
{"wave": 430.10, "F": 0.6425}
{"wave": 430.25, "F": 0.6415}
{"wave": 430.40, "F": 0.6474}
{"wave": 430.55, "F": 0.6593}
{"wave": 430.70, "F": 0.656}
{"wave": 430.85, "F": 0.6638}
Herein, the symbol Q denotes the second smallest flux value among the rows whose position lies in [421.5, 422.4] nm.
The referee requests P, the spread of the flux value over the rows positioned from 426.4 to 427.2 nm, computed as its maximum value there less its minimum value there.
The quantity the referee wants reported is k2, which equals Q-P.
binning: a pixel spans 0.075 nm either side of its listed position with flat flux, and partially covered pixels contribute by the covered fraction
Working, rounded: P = 0.13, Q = 0.7998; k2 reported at 0.67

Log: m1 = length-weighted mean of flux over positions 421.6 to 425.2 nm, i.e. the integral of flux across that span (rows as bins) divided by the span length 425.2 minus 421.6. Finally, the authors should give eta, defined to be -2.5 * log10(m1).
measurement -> 0.16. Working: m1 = 0.864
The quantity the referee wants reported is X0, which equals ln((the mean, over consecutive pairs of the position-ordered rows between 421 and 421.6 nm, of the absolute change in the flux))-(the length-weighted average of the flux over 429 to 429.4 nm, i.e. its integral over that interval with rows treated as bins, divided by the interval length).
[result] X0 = -4.84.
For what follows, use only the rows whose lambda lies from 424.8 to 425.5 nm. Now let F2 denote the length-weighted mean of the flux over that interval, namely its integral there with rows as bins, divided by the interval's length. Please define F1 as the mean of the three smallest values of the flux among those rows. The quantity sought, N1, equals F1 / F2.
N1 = 0.983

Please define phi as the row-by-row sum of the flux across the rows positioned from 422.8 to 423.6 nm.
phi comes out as 4.0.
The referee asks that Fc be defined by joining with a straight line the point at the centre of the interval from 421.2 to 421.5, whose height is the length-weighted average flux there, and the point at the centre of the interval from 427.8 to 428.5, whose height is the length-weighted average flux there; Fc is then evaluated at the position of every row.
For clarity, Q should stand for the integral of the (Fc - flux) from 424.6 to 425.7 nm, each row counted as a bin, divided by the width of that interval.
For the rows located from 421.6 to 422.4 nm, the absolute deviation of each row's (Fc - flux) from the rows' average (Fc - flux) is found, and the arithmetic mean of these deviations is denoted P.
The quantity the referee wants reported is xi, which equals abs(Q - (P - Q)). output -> 0.1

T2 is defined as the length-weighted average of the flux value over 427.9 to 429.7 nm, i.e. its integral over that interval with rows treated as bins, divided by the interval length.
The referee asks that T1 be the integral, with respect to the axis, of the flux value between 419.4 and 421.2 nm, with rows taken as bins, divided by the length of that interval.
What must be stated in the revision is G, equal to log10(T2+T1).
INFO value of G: 0.224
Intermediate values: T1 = 0.818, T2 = 0.86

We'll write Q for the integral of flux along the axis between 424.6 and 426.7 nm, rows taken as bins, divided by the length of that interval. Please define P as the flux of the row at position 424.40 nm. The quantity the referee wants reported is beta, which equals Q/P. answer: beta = 0.94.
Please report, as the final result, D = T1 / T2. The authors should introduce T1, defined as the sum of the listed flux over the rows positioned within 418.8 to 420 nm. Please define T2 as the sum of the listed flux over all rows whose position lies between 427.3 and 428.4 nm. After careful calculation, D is 1.0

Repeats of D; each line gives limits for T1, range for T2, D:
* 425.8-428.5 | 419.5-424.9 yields 0.5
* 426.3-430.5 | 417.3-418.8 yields 3.2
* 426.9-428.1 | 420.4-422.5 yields 0.6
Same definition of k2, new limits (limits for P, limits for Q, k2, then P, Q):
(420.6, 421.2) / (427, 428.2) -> 0.71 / 0.15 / 0.866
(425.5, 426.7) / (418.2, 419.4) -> 0.51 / 0.19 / 0.7029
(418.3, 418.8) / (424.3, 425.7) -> 0.86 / 0.02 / 0.8831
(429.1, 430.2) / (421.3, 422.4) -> 0.68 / 0.12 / 0.7998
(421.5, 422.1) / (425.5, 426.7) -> 0.69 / 0.14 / 0.8287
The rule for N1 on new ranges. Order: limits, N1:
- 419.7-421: 0.934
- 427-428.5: 0.956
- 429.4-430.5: 0.928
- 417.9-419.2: 0.935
